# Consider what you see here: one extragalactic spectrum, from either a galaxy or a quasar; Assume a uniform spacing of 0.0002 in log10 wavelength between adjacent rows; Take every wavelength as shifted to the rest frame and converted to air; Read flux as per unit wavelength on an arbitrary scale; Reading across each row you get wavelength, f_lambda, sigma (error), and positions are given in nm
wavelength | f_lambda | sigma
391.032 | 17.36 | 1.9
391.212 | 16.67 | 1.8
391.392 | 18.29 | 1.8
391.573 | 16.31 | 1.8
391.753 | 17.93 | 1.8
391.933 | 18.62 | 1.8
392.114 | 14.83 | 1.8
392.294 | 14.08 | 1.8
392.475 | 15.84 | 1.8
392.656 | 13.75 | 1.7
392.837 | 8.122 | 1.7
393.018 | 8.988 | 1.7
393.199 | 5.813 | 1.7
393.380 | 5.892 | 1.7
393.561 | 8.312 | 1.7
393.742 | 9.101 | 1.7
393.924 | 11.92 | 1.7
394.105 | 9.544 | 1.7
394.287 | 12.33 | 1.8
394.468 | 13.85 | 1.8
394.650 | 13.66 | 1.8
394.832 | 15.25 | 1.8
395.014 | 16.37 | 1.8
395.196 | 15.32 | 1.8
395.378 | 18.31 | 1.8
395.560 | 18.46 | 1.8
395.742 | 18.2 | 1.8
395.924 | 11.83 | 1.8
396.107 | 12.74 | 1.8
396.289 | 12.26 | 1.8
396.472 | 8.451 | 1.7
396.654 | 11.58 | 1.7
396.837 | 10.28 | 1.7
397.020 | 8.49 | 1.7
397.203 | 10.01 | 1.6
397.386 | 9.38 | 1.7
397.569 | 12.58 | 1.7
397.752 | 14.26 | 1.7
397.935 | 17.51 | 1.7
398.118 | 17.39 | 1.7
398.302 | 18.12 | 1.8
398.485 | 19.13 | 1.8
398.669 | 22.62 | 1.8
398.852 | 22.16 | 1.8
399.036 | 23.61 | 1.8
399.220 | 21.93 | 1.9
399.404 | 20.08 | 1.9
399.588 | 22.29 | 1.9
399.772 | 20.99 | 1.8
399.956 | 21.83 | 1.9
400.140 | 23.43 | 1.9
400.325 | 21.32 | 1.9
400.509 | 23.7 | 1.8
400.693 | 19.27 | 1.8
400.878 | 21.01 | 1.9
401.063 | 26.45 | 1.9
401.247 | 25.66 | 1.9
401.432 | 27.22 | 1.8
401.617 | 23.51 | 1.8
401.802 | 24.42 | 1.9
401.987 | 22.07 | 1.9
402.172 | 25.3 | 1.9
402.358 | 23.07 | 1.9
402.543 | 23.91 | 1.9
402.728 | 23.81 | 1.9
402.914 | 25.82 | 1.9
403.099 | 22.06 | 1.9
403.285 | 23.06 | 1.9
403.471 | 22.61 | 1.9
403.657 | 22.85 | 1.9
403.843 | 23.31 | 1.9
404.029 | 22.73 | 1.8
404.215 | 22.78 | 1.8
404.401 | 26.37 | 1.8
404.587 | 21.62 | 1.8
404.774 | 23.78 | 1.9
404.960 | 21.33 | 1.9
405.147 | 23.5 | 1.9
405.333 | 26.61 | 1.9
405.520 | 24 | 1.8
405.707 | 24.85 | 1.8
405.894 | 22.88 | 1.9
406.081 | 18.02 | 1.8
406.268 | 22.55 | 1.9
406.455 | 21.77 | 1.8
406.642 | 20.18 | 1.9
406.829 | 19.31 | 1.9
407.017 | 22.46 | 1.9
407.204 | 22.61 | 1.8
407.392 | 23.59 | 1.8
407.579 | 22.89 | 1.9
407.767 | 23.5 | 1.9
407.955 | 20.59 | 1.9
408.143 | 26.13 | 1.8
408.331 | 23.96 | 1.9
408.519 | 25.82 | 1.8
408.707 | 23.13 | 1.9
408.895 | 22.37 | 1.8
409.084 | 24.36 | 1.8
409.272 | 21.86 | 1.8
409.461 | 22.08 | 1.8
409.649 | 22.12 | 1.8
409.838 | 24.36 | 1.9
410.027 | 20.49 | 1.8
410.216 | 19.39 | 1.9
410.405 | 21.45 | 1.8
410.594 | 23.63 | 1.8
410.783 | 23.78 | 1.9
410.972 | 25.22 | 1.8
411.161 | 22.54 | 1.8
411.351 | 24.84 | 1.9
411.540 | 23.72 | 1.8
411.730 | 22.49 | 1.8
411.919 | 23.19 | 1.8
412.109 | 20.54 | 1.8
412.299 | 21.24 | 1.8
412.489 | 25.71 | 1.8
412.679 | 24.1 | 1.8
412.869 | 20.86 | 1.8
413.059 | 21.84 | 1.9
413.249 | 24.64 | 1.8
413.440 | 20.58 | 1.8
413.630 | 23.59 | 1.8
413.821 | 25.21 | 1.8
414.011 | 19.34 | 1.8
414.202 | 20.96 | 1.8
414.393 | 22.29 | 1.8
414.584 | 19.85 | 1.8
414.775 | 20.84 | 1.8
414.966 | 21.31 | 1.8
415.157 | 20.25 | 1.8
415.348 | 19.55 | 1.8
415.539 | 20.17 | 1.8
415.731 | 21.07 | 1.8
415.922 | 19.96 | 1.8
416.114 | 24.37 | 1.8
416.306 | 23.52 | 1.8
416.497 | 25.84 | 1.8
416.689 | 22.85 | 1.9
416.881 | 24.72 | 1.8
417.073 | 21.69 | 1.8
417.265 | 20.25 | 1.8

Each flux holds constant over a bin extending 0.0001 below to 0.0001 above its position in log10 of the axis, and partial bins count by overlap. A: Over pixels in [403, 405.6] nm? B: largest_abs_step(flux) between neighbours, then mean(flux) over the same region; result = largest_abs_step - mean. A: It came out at -18.6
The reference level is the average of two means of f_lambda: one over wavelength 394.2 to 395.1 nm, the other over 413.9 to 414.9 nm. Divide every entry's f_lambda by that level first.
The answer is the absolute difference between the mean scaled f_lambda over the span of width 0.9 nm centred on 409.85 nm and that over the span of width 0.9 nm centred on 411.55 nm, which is 0.10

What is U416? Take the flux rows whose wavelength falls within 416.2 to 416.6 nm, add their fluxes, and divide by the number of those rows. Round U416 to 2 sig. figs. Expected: 25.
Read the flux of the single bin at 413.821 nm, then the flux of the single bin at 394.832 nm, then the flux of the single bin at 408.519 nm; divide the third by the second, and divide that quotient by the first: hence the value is 0.067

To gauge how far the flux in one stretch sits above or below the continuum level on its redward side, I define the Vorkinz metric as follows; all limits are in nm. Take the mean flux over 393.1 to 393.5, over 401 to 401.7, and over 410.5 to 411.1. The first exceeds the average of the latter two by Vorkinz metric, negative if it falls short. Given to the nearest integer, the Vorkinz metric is -19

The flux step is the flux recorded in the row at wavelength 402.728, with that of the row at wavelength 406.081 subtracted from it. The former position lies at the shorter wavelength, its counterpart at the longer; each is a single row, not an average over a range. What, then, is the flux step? 5.8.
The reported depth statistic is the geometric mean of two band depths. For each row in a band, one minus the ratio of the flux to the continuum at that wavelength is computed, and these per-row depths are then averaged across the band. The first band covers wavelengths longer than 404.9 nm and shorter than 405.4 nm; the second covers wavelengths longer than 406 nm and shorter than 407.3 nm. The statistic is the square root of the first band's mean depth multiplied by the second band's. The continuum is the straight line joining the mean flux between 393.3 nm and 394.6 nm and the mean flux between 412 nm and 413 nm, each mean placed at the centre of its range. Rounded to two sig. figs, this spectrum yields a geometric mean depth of 0.21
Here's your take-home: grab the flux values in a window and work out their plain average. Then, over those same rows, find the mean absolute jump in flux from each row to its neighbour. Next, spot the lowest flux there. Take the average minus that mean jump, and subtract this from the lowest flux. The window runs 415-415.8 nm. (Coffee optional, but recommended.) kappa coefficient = 0.0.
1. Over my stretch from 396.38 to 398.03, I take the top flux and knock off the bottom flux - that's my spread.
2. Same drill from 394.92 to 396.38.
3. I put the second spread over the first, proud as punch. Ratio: 0.7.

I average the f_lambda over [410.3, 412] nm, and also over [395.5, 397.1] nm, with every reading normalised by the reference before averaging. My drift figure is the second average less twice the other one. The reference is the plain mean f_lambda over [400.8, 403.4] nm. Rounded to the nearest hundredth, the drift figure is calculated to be -1.43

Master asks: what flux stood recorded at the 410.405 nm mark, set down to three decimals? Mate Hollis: 21.450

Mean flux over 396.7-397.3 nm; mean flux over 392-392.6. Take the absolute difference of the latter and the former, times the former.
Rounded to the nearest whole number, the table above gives 51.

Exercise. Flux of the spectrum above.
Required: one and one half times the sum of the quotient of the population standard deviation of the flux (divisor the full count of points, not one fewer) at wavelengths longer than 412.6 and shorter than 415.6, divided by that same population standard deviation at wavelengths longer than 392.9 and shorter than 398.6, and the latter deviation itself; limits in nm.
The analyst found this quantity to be 6.5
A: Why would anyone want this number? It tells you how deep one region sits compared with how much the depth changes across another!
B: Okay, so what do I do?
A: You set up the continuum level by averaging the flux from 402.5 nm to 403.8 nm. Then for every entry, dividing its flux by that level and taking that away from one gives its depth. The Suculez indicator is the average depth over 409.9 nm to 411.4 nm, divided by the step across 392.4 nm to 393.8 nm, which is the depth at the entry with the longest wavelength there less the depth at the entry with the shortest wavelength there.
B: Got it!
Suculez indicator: 0.12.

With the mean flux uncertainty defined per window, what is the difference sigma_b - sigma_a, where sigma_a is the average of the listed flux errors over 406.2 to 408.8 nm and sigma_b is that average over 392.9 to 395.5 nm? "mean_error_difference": -0.11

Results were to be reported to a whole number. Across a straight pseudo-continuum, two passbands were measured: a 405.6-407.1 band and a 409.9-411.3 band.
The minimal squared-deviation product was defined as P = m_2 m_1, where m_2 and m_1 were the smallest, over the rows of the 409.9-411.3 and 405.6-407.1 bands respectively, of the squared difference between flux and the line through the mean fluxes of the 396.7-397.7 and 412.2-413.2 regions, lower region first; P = 0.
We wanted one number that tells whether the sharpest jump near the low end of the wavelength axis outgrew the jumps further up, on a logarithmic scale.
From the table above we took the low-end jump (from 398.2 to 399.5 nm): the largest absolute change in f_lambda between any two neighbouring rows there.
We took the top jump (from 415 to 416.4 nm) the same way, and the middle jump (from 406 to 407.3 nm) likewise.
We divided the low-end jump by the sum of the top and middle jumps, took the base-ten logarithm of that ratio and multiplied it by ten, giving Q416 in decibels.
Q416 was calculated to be -4.1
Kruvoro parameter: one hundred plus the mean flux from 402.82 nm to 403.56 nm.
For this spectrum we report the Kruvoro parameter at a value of 123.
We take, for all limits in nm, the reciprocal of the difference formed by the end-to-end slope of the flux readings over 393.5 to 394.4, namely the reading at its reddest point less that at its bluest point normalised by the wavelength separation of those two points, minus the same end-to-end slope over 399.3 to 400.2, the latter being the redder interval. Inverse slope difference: 1.02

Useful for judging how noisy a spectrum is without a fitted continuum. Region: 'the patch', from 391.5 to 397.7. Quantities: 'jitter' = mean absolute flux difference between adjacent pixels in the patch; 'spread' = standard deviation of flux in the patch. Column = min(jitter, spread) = 1.93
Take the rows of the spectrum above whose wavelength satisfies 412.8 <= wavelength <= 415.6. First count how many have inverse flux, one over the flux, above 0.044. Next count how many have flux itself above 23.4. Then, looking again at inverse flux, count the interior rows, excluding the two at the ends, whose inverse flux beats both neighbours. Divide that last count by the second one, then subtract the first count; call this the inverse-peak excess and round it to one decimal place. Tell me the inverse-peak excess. -10.7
